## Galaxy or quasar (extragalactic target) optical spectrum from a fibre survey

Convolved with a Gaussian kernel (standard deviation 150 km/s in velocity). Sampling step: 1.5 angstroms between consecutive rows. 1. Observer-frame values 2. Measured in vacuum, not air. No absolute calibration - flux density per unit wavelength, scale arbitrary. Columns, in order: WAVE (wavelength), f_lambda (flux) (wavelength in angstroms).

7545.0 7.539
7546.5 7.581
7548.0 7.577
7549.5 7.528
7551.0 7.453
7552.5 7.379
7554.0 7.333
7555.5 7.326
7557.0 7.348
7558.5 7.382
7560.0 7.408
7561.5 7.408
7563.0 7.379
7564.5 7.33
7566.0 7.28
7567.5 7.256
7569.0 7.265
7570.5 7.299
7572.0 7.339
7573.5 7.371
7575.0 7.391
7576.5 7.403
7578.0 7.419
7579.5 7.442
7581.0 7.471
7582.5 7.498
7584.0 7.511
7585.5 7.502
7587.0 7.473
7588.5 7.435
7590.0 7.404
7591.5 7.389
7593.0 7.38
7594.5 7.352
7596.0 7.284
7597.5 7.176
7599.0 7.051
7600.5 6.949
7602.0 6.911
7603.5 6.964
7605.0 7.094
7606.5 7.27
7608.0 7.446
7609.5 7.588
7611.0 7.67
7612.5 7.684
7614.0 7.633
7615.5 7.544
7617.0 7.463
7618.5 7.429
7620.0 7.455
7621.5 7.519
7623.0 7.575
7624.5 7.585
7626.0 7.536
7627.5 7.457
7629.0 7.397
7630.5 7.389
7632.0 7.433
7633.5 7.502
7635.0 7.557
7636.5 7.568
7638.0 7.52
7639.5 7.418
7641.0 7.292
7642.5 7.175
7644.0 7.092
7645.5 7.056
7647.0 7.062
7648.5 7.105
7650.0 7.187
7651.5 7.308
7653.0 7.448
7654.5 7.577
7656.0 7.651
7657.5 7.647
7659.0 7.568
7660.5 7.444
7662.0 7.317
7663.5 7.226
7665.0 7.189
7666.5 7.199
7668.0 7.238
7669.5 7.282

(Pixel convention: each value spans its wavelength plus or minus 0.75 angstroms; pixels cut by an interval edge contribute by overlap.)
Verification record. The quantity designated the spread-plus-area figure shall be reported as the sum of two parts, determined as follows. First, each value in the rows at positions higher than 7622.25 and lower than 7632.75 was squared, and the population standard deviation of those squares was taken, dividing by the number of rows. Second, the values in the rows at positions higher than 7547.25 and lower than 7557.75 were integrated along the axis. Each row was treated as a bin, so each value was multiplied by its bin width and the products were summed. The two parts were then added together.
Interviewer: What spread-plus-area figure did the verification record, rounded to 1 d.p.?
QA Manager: 79.1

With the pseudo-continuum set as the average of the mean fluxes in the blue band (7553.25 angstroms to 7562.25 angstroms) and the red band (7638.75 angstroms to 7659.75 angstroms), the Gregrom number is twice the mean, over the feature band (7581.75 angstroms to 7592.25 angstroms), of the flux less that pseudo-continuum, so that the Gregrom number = 0.22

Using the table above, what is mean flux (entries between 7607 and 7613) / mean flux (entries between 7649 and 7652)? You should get 1.048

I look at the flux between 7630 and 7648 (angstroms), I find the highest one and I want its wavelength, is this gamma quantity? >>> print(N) 7636.5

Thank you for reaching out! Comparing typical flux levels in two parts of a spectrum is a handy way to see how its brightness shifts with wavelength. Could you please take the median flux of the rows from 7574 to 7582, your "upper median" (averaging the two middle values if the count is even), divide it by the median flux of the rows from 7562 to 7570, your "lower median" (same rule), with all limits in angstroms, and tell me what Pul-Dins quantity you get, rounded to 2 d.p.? 1.02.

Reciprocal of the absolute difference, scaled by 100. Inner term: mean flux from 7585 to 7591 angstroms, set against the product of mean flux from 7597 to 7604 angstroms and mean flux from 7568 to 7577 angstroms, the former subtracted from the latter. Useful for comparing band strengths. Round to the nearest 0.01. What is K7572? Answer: 2.27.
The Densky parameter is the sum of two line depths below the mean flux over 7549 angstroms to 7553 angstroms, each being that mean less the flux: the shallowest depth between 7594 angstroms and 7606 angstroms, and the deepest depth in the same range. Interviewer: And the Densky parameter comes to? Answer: 0.64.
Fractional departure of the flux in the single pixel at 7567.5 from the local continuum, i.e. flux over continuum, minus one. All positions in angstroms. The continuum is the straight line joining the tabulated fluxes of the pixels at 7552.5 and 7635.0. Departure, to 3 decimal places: -0.021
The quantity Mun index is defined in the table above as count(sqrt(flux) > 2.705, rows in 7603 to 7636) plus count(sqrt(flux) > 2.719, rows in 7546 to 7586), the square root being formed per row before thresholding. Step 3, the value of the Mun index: 32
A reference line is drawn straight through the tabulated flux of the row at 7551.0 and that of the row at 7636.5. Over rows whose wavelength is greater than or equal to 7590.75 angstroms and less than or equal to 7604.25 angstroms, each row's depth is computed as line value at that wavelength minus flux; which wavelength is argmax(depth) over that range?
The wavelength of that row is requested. 7602.0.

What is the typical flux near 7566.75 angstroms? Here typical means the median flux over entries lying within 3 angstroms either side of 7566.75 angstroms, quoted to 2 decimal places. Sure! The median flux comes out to 7.27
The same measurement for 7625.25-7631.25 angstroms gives 7.43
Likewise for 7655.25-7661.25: 7.61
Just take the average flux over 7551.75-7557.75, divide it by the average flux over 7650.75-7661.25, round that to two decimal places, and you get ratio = 0.98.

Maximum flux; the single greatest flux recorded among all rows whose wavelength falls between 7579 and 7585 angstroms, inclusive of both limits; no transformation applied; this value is 7.511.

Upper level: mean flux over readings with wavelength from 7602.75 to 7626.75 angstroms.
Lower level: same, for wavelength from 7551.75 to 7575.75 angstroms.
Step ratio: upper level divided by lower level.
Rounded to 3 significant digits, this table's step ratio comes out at 1.02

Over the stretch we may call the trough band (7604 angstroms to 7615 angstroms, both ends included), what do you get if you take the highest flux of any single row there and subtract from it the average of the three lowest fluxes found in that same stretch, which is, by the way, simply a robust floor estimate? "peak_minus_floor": 0.41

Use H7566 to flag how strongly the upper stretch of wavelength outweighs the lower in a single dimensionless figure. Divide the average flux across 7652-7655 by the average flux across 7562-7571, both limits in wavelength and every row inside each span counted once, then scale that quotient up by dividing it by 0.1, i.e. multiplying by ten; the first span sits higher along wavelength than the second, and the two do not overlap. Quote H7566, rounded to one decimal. 10.3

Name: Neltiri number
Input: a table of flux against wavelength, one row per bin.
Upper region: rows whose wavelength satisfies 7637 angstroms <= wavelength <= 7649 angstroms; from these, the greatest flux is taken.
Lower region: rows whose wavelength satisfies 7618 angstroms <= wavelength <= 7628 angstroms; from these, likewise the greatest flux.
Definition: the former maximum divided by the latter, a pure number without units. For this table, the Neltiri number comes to 0.99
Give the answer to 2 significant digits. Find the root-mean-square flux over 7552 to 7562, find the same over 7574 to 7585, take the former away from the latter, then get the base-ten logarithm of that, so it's -1.1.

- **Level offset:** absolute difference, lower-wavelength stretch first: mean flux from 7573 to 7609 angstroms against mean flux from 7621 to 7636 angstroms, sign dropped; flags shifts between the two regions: 0.18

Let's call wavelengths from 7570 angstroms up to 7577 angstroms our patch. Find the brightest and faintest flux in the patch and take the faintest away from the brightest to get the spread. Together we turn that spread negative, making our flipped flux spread -0.10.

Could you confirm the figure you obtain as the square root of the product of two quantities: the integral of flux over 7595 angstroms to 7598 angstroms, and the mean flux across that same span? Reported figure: 12.5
